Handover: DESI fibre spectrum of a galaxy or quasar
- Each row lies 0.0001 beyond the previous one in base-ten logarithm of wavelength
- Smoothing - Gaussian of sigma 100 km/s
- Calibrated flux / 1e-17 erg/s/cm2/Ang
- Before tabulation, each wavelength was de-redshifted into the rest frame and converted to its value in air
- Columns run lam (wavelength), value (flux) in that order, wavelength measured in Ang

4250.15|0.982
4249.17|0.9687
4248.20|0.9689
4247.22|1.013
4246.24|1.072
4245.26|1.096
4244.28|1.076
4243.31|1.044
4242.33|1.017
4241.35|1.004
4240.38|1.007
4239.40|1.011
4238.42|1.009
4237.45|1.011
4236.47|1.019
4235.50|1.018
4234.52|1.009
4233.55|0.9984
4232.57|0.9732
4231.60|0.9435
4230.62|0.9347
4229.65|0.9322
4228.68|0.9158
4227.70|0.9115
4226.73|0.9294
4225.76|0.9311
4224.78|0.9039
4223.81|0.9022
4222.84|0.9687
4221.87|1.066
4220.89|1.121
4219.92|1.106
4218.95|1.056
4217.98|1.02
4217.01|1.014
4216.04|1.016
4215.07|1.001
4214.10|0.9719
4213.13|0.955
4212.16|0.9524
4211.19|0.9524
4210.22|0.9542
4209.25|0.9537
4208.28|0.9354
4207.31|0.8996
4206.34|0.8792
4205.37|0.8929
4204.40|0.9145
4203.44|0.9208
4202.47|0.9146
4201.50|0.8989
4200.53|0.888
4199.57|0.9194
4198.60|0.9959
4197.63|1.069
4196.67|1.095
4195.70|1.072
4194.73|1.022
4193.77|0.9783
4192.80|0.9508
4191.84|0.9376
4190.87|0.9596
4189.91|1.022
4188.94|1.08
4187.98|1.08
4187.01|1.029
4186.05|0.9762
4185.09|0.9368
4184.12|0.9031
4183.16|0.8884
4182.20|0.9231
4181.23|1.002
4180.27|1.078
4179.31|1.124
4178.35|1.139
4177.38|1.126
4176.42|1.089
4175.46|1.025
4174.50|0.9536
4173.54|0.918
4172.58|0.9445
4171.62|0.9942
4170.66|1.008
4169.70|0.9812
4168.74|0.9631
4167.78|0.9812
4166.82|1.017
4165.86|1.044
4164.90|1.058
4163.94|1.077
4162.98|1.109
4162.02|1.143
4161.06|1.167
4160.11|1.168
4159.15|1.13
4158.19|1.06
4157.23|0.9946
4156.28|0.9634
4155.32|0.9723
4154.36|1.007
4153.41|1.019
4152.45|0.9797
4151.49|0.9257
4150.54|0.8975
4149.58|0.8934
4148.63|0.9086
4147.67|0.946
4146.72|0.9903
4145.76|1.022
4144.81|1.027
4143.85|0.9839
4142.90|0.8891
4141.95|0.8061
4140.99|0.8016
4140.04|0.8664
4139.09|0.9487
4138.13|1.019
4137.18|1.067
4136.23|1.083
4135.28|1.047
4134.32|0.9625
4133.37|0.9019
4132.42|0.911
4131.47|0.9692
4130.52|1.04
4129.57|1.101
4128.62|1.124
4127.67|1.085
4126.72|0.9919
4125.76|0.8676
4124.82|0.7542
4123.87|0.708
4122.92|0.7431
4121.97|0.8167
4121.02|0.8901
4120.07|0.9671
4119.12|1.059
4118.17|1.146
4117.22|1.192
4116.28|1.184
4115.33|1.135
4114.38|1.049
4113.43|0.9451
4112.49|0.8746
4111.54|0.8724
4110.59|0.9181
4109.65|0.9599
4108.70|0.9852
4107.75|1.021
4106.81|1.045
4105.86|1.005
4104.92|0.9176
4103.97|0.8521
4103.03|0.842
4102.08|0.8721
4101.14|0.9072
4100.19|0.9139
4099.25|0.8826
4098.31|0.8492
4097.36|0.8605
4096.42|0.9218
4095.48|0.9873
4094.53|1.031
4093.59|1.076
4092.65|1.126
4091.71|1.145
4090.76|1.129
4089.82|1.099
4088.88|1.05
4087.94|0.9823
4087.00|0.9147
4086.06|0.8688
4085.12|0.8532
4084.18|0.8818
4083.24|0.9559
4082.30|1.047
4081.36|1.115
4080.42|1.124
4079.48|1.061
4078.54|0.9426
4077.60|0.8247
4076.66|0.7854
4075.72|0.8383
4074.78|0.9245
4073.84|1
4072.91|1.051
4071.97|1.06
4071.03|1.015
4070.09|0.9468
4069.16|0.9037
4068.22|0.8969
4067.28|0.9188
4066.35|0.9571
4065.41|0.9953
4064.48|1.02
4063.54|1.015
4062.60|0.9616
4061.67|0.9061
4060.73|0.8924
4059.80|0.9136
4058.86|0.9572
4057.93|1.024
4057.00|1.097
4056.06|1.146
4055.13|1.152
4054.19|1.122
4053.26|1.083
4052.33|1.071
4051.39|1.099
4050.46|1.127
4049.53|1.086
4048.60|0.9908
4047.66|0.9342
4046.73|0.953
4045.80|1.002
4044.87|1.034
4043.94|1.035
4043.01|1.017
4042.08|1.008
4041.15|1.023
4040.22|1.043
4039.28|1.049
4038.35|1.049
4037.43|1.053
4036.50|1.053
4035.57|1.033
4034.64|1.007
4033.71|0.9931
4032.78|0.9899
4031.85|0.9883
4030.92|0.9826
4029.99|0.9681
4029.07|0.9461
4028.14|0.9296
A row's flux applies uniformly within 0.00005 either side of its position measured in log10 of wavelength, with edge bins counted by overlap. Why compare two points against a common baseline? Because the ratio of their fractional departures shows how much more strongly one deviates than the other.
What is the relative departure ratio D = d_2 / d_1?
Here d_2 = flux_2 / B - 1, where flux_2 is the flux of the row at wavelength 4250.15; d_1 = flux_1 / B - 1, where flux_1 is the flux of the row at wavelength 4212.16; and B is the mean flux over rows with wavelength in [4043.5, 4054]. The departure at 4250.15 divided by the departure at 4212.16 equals 0.7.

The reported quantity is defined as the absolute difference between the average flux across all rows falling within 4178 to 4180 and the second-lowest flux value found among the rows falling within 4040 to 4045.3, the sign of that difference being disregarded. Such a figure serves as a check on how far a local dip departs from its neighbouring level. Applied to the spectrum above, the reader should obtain 0.11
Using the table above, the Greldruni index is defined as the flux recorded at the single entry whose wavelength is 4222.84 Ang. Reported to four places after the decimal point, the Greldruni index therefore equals 0.9687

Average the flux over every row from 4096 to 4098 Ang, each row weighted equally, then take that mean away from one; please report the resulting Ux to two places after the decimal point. 0.11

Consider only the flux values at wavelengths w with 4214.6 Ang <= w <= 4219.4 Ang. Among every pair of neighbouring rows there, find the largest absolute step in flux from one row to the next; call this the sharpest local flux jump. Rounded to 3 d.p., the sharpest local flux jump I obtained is 0.036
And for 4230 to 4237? 0.030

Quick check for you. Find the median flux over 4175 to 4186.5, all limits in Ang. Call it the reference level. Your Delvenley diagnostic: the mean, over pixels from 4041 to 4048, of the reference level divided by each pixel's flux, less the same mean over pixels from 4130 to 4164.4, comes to -0.02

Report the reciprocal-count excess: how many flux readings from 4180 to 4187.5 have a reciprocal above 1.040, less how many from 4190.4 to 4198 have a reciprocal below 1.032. -1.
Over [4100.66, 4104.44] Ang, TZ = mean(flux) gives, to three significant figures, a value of 0.868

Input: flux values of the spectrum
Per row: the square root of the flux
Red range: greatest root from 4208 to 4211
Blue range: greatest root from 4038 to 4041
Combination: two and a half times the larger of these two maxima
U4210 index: 2.56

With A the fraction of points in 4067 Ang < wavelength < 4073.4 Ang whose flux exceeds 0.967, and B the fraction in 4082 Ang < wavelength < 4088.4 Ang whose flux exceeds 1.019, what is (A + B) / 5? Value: 0.11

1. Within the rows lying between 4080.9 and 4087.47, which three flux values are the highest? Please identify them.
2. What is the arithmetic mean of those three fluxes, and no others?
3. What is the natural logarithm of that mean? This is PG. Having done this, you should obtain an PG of 0.039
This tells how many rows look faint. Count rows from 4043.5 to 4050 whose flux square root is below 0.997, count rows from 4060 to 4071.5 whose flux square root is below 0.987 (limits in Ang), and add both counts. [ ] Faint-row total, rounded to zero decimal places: 11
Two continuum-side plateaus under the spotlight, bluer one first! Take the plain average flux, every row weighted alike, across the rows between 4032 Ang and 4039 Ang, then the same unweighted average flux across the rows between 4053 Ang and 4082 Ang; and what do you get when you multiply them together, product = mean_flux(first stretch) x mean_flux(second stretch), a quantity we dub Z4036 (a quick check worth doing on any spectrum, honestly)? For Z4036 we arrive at 1.01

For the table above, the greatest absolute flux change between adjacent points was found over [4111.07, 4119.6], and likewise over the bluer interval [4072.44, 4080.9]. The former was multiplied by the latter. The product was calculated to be 0.012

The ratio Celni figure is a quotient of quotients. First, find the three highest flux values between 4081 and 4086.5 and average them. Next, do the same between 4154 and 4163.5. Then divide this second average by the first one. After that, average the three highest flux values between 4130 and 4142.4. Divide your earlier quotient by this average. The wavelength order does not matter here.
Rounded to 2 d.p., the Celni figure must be 1.05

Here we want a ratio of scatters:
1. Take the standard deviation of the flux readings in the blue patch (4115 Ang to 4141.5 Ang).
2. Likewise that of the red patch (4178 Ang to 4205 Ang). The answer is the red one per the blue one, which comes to 0.57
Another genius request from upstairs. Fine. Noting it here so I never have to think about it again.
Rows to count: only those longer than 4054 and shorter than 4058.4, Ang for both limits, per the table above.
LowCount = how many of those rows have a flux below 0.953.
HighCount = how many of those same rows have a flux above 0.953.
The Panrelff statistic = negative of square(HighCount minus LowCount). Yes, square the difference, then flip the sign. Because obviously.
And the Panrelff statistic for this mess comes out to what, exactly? -25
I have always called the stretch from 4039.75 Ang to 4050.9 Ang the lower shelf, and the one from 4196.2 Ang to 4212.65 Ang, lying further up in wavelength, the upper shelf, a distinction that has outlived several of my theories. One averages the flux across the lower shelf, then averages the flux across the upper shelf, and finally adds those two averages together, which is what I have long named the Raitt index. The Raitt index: 1.96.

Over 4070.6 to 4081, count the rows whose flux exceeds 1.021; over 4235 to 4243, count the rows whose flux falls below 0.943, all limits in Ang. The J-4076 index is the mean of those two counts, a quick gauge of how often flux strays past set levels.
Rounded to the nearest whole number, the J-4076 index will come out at 2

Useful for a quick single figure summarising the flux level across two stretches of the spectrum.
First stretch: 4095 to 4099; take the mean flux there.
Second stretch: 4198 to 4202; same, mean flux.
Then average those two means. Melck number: 0.92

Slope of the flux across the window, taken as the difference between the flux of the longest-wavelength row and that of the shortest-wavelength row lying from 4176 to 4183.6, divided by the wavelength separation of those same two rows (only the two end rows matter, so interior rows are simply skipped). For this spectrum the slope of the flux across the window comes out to -0.03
